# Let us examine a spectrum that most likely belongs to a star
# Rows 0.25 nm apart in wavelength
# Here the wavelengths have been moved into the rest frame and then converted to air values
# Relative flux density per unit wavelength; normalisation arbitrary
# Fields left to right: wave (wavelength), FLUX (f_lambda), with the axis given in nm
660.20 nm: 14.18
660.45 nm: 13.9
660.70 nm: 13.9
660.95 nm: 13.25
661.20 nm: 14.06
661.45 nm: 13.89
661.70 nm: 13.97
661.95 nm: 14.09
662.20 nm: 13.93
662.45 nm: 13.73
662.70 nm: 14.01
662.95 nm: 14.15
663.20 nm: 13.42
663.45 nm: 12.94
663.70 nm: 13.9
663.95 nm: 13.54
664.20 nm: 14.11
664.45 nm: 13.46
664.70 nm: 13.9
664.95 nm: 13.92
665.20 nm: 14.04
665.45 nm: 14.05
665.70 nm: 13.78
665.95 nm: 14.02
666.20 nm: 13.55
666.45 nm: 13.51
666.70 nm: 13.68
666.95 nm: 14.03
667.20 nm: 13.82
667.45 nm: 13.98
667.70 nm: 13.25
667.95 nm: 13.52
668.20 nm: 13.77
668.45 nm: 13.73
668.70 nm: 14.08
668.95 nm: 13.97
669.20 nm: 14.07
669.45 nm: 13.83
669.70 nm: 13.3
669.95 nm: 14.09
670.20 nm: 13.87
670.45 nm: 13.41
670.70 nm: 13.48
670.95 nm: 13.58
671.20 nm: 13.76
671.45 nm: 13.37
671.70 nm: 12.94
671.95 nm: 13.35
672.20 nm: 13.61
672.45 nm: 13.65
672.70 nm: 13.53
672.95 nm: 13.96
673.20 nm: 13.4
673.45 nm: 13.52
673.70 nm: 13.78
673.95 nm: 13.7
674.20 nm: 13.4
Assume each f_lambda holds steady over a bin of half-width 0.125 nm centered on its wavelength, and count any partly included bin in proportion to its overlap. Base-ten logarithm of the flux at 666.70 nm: 1.14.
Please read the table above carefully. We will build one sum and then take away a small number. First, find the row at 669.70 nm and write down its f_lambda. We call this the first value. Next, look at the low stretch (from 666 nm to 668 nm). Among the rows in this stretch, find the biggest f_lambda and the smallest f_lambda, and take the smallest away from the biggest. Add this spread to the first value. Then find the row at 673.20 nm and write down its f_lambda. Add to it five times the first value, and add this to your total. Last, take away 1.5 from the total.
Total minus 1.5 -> 92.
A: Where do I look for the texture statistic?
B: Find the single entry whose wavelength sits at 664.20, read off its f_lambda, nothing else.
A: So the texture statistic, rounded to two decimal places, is 14.11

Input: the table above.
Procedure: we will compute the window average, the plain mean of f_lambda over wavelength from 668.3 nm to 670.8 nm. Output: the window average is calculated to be 13.8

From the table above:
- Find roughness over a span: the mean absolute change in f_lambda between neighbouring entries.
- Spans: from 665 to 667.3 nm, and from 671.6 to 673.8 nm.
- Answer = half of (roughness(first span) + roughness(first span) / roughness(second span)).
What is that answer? 0.51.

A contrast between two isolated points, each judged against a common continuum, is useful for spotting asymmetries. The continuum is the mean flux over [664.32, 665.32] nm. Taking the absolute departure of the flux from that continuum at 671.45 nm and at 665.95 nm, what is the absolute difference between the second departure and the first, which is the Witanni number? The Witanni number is 0.27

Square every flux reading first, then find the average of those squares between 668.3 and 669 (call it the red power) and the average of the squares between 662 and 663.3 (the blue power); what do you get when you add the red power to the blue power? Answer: 386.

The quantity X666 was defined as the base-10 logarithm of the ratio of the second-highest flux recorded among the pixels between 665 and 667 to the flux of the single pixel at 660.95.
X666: 0.025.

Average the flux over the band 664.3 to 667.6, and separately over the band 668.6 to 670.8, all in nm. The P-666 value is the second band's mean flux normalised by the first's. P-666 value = 0.997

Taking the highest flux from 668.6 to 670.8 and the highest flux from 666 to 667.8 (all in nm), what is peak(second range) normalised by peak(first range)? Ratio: 1.00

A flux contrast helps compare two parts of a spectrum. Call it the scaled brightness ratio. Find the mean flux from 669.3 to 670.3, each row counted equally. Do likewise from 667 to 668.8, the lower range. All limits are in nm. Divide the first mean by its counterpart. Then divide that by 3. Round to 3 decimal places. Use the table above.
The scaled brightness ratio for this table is 0.334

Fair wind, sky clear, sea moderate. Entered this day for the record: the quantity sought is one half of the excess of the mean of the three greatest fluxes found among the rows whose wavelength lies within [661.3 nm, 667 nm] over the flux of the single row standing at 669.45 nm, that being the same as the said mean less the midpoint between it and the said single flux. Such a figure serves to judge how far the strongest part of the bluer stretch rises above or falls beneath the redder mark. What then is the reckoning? 0.14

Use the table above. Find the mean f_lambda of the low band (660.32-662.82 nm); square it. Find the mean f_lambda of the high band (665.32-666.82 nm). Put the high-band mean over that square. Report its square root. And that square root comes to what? 0.2674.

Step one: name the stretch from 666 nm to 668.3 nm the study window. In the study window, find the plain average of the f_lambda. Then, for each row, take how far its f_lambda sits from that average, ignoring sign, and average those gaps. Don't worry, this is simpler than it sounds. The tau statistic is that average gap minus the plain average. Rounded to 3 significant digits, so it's -13.5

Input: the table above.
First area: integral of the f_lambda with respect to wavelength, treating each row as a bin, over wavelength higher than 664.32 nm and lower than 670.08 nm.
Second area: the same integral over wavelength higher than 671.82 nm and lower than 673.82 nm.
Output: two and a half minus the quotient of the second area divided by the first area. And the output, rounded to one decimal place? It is 2.2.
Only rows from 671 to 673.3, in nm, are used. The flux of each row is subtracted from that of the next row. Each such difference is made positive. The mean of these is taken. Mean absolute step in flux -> 0.33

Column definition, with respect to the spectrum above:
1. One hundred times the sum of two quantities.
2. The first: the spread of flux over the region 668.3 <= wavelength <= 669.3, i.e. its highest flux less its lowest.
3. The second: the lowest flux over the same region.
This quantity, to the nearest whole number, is 1408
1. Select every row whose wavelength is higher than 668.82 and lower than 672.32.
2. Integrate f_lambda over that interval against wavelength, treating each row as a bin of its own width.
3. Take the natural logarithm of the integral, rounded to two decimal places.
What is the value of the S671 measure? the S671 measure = 3.86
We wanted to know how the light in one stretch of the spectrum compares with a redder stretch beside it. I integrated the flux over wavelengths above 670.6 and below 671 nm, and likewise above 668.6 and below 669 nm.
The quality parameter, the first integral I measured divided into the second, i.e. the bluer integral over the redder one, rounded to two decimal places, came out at 1.04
